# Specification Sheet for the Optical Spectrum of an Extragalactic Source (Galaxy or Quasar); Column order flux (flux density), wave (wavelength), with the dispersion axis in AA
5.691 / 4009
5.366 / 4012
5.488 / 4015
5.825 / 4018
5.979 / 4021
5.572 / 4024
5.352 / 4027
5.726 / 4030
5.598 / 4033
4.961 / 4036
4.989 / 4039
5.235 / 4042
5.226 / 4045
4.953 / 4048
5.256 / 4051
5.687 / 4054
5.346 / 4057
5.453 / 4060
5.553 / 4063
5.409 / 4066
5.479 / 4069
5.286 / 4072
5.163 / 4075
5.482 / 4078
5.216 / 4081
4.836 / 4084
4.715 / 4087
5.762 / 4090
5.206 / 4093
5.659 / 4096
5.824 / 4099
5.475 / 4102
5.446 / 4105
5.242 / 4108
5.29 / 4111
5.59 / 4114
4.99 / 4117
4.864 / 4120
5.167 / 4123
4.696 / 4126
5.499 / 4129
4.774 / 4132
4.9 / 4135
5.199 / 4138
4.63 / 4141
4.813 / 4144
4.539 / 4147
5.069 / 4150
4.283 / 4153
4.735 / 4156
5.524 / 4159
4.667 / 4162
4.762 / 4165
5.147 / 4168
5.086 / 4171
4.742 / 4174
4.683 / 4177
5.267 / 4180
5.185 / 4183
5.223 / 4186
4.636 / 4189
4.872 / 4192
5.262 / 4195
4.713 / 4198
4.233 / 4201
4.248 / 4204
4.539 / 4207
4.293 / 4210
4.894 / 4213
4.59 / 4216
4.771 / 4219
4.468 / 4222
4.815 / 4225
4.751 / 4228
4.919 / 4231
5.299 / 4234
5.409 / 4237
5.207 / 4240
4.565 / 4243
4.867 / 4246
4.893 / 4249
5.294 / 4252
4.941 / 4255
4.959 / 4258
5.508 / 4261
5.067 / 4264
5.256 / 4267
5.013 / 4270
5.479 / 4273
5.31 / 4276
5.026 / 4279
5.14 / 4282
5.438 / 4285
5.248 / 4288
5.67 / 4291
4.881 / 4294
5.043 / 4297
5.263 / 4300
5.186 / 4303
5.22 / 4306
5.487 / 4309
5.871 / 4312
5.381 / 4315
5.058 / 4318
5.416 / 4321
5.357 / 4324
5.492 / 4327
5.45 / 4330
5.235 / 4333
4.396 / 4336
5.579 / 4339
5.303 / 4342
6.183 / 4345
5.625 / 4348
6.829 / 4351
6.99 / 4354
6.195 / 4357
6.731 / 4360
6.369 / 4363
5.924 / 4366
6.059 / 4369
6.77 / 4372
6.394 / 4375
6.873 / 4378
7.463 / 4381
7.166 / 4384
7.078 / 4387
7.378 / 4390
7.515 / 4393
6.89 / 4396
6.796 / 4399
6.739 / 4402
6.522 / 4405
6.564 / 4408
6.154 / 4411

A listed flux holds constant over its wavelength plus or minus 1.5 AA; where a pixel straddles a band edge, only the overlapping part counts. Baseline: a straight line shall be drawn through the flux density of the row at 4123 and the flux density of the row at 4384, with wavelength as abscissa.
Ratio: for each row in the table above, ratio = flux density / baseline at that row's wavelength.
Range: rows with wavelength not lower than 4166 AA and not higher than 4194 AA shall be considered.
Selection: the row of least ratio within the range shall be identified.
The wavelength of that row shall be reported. 4189 AA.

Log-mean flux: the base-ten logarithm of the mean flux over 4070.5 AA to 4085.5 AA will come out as 0.716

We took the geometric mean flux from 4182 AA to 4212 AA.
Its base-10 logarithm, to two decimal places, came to 0.67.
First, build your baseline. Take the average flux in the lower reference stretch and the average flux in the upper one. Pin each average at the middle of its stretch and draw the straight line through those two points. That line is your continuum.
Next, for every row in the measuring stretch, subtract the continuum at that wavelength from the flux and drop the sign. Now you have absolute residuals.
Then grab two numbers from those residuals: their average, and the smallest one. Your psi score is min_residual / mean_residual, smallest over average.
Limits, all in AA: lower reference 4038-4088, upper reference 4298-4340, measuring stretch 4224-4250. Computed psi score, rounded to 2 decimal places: 0.02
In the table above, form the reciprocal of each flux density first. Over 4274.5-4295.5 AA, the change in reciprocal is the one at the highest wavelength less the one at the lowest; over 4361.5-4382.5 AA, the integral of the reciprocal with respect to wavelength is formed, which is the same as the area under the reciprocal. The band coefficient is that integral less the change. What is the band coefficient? 3.21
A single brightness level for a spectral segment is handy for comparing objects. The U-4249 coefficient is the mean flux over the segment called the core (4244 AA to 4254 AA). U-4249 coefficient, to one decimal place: 5.0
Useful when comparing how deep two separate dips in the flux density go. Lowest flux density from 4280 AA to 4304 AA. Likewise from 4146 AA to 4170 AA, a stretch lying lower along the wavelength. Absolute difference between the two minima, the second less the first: 0.60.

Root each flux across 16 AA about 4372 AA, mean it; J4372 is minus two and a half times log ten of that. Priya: -1.01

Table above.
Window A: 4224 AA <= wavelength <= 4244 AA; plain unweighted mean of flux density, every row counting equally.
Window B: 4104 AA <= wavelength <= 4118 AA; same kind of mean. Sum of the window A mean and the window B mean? 10.3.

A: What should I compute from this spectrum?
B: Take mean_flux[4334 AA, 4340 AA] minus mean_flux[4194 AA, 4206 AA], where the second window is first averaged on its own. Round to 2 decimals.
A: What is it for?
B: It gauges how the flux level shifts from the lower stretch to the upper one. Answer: 0.37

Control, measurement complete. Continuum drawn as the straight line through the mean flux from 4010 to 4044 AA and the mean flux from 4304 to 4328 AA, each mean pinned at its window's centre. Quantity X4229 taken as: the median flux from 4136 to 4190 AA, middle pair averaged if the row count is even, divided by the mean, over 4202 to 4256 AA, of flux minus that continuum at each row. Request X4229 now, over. -7.9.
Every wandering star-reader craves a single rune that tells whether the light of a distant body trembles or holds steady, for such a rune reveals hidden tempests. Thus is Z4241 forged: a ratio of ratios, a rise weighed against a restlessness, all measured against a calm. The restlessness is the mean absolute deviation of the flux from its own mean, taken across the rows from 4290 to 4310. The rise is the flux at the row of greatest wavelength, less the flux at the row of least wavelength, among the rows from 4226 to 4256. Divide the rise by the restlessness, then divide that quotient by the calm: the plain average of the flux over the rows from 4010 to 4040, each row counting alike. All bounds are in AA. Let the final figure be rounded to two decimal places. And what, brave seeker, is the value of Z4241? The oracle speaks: 0.18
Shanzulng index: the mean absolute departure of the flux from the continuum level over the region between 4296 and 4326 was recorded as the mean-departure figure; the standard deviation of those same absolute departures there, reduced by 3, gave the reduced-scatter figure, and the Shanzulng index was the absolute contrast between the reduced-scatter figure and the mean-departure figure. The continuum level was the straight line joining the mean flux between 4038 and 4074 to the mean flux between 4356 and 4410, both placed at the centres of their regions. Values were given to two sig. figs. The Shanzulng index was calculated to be 3.9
